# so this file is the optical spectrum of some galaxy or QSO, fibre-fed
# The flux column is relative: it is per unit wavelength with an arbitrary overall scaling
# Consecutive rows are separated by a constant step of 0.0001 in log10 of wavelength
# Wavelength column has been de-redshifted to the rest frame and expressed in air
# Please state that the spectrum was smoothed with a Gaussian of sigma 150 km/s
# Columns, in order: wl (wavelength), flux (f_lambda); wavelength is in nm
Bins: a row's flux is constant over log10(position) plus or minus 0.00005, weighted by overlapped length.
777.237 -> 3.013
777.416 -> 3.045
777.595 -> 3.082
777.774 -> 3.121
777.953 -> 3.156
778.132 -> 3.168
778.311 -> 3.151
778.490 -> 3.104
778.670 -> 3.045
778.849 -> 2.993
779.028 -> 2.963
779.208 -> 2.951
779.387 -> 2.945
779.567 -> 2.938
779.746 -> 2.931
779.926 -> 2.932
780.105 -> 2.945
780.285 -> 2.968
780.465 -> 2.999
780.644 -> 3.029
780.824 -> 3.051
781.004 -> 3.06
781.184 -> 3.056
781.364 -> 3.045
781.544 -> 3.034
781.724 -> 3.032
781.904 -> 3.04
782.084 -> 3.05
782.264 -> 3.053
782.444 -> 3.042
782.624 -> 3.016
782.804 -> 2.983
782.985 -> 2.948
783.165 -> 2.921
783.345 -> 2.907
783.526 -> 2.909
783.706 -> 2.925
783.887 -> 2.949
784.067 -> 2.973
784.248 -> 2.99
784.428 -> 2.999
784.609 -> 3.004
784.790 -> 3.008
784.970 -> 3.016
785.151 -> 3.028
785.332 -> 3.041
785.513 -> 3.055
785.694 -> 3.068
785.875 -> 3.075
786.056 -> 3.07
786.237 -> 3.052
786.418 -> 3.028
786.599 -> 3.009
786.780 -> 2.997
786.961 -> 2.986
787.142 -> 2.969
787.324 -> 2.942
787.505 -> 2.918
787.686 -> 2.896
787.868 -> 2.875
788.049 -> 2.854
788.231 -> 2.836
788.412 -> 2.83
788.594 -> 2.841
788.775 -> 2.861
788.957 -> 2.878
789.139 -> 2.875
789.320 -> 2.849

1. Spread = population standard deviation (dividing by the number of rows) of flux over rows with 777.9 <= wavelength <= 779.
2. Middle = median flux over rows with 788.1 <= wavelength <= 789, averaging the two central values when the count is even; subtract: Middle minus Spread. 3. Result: 2.78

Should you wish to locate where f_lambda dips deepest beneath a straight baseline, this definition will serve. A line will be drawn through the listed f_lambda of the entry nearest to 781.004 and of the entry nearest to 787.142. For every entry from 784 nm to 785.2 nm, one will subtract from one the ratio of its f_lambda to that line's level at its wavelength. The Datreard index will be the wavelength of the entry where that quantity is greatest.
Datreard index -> 784.067 nm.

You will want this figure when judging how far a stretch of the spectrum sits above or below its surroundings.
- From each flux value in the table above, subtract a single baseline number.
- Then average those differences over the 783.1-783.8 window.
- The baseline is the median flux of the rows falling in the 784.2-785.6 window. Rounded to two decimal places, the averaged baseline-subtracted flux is -0.10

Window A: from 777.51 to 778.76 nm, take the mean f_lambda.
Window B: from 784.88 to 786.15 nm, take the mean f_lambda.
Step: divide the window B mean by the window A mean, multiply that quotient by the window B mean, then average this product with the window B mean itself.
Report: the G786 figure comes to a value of 3.02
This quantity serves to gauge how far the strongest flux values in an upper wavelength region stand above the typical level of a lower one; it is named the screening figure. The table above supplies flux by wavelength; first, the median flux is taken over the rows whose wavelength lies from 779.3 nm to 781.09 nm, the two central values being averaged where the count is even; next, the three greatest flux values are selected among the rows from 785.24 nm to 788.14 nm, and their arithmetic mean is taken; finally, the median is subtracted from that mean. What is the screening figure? 0.11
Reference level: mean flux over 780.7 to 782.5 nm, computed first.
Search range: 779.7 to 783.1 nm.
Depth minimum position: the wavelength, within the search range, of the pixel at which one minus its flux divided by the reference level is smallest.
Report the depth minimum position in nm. 781.004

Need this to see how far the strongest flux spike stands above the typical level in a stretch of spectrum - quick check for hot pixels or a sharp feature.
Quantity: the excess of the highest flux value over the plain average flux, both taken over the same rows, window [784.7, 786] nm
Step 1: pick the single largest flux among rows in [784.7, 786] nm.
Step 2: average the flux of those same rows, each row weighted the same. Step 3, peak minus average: 0.03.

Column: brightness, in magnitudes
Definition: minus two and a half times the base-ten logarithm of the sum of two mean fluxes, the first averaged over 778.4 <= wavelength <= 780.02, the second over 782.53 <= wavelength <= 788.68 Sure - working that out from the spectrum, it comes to -1.936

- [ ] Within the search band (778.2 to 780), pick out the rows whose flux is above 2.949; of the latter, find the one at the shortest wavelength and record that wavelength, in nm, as 778.311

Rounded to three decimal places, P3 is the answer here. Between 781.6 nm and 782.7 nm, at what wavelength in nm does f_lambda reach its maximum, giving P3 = 782.264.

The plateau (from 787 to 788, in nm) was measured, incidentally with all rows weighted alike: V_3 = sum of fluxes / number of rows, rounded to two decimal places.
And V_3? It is 2.92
